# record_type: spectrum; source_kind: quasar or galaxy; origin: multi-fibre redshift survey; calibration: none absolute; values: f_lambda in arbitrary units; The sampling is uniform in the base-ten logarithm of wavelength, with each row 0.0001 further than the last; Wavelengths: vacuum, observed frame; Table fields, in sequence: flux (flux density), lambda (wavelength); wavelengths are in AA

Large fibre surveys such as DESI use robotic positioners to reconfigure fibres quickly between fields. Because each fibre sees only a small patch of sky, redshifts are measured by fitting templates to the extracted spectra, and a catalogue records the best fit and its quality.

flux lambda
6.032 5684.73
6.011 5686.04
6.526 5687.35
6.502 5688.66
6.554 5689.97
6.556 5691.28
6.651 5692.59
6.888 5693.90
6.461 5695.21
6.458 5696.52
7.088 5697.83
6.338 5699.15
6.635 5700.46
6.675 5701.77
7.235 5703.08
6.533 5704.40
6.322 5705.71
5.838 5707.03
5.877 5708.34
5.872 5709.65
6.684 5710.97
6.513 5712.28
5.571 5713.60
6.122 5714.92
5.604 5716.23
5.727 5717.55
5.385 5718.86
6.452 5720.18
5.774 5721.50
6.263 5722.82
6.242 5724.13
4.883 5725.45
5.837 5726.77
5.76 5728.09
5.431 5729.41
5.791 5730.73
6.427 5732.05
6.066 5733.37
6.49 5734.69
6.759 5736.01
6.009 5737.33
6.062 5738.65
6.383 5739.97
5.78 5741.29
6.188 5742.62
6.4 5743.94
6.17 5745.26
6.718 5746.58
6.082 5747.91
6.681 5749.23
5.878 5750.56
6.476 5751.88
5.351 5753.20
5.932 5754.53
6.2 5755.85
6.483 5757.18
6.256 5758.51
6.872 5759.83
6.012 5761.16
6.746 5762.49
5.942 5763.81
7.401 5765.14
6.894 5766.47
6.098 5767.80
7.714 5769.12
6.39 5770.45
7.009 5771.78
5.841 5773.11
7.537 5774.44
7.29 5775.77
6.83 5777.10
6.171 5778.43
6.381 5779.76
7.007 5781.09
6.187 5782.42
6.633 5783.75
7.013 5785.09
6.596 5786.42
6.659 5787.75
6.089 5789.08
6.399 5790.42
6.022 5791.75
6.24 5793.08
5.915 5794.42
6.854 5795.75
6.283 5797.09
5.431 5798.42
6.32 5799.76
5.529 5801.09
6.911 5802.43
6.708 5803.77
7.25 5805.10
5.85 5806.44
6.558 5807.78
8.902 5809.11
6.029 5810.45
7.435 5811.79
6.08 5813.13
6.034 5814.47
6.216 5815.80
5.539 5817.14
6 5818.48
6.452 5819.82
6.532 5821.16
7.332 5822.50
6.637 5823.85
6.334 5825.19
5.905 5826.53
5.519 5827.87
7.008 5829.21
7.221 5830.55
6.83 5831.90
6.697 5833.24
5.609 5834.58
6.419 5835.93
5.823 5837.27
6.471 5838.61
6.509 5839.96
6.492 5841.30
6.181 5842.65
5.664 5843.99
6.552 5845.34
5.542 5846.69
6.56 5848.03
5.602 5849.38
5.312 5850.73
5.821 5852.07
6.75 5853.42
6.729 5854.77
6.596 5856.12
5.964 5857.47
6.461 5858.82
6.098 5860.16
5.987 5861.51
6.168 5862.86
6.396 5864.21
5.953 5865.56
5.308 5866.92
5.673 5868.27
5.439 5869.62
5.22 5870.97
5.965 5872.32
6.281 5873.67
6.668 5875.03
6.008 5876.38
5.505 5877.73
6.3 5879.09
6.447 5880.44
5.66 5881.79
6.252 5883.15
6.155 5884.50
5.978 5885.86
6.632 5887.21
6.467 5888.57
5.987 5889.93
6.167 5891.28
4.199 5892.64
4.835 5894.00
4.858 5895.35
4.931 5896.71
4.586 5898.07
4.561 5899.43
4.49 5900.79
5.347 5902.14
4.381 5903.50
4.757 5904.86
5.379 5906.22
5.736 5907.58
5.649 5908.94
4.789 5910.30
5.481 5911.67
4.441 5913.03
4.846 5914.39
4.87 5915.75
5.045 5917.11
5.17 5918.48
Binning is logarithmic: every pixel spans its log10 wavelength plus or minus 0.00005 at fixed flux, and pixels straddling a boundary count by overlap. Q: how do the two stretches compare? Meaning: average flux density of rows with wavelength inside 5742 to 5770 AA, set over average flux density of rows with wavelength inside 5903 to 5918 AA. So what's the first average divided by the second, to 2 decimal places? 1.27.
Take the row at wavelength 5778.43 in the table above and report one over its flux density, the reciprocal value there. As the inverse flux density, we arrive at 0.162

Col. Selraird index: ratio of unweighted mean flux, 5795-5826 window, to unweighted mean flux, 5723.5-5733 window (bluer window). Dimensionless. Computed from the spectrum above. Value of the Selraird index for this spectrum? 1.12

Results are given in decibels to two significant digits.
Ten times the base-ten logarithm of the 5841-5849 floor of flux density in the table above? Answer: 7.4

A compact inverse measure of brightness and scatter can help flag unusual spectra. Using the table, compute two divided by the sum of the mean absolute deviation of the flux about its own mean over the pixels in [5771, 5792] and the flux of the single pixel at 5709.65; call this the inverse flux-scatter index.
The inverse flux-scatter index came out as 0.32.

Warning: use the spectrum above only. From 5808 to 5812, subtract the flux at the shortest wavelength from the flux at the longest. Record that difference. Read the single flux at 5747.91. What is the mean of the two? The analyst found 2.3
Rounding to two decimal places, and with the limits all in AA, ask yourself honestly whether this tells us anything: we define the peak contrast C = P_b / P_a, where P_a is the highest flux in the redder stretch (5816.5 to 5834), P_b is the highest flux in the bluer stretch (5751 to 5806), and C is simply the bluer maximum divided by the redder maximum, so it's 1.05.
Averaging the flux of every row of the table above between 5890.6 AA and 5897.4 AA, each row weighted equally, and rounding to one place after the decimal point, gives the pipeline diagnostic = 5.0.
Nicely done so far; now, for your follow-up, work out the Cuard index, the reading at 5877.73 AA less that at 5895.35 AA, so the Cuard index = 0.6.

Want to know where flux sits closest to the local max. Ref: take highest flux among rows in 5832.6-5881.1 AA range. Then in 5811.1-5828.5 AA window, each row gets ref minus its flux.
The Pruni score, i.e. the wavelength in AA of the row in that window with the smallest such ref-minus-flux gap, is 5811.79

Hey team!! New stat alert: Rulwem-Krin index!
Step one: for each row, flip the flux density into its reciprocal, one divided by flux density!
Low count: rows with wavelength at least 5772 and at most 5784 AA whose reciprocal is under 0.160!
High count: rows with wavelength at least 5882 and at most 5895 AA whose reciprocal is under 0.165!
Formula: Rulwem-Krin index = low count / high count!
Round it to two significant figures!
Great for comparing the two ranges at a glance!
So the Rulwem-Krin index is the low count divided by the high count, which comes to 1.2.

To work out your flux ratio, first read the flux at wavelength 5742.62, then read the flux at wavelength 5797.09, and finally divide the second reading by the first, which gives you 1.02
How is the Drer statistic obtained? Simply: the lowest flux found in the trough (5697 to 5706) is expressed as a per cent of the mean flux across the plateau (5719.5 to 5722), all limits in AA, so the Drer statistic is 103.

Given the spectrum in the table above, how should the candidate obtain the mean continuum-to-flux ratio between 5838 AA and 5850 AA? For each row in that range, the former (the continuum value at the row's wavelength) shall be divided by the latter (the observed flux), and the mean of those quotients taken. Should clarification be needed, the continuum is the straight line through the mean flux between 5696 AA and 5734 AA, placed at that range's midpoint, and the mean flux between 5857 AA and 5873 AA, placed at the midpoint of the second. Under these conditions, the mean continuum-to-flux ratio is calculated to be 0.96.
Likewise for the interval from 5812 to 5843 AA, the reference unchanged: 0.94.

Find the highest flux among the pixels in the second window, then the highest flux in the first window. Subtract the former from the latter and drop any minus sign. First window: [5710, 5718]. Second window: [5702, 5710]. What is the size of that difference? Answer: 0.55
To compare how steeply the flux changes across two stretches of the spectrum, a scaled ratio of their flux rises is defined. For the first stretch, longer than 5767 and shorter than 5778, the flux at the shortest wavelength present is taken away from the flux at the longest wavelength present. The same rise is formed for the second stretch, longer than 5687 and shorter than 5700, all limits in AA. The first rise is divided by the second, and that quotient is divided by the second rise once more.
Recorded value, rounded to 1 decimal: 20.7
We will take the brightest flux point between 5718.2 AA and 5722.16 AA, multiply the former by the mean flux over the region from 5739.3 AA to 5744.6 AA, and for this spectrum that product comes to 39.9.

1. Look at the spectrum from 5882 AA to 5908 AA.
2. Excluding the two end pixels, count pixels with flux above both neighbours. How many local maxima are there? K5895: 4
